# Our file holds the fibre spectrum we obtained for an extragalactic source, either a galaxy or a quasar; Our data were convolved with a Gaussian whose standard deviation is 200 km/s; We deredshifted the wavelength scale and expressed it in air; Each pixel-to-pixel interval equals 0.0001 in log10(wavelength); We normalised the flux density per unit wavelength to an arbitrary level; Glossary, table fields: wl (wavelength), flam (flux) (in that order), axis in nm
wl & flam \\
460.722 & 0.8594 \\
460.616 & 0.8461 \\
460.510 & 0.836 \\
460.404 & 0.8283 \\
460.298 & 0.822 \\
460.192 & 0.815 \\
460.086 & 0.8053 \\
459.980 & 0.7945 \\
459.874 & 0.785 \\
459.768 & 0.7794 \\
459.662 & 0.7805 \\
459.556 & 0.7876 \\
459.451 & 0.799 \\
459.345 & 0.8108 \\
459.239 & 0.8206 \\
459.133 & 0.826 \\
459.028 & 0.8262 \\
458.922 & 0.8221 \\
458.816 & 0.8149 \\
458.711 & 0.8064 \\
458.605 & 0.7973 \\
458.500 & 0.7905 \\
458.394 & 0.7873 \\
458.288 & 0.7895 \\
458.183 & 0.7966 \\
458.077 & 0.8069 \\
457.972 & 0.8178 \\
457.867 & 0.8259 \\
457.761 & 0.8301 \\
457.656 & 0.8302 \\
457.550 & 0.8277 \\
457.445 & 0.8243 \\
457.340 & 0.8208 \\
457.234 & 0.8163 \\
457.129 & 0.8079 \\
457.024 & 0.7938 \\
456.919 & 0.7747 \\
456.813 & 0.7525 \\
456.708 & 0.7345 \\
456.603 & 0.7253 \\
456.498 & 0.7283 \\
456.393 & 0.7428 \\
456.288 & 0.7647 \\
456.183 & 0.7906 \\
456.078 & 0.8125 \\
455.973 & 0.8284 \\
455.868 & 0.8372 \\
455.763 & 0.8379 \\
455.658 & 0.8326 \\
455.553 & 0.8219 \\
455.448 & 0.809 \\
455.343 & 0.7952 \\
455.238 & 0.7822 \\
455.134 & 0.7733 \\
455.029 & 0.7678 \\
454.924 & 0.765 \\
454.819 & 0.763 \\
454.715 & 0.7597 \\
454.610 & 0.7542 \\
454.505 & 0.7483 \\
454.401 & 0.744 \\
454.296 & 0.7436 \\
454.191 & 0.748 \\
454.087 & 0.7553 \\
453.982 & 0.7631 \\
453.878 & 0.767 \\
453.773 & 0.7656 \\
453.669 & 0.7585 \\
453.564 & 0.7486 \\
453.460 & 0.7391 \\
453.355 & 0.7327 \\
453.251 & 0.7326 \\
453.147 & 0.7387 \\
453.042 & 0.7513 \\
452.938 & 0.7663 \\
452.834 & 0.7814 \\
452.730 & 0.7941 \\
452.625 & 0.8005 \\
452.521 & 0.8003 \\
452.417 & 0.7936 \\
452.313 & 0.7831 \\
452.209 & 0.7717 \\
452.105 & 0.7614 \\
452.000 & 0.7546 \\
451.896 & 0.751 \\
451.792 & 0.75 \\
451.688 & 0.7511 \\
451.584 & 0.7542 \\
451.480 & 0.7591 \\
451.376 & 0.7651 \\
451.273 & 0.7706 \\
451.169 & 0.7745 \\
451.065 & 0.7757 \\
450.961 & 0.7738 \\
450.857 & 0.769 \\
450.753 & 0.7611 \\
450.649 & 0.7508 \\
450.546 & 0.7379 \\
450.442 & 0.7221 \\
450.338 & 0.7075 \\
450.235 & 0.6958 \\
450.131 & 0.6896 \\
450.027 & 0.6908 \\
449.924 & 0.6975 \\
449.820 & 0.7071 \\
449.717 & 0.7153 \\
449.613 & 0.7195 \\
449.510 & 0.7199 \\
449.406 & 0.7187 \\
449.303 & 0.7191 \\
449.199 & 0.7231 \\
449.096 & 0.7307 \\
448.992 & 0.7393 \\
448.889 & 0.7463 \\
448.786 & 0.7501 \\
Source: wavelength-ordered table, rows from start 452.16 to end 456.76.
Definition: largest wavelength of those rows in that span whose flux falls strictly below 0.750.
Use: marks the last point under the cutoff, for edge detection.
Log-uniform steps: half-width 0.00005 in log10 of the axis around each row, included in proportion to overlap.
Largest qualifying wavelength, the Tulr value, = 456.708 nm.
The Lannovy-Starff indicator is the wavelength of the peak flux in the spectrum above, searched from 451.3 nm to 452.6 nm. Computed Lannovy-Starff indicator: 452.521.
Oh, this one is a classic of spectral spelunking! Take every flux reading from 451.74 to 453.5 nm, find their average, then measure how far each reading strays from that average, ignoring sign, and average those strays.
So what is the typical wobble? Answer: 0.020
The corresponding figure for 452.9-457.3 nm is 0.026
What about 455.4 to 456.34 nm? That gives 0.018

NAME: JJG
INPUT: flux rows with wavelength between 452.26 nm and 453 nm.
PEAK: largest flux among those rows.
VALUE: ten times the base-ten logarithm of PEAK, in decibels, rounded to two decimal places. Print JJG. -0.97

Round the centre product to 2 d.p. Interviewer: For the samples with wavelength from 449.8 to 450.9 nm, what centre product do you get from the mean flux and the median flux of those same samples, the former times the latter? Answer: 0.51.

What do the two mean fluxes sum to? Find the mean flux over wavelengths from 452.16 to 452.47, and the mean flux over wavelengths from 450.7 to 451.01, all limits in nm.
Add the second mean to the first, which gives 1.551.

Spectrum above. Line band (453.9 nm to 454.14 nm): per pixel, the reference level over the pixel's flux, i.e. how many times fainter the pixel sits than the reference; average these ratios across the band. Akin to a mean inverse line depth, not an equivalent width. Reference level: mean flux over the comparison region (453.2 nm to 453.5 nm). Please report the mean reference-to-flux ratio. 0.968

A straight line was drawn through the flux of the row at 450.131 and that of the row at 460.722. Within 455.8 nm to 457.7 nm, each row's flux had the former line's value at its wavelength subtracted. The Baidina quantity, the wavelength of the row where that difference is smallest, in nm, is 456.603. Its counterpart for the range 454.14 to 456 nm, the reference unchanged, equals 454.401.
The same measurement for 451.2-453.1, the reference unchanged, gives 453.042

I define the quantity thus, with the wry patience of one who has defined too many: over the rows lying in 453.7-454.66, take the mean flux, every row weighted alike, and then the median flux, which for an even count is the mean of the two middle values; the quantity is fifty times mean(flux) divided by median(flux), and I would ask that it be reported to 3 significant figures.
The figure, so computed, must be 50.0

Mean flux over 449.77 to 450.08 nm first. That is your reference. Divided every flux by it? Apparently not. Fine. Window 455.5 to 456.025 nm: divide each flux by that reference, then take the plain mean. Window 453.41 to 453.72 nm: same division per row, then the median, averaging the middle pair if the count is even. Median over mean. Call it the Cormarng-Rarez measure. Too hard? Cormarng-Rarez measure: 0.90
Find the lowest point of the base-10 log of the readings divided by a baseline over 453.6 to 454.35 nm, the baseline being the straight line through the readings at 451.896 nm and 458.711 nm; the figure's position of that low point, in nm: 454.296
